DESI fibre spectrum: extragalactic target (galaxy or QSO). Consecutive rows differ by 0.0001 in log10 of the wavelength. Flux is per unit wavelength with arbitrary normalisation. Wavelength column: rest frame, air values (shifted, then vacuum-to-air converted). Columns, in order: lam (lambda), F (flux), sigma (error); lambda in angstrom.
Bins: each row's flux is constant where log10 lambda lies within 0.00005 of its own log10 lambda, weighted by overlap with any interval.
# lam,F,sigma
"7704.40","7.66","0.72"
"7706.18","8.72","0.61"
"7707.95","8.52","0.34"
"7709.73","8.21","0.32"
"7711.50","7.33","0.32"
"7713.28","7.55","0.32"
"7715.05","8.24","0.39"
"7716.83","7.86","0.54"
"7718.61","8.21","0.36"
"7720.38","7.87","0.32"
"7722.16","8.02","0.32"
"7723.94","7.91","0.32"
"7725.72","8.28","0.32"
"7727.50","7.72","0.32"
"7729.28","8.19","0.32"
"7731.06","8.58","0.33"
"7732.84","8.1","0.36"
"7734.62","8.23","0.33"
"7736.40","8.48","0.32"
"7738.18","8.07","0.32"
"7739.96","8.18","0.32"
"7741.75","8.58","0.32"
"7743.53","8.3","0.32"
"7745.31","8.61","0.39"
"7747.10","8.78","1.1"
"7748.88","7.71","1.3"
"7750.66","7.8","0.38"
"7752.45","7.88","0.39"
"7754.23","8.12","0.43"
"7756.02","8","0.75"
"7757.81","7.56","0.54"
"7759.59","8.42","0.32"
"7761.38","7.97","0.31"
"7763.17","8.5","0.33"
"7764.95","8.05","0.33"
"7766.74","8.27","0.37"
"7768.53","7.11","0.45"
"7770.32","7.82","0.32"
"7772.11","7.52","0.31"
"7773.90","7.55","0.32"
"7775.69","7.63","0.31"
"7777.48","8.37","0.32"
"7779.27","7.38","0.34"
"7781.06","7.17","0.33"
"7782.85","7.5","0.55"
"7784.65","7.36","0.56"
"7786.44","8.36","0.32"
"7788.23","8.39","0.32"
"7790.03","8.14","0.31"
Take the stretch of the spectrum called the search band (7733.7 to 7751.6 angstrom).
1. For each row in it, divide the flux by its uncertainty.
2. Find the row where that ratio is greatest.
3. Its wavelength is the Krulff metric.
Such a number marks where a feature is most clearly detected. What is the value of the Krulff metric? 7741.75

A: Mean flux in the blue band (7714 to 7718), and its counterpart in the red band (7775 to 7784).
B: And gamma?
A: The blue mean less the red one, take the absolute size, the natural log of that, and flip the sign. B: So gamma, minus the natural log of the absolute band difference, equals 0.82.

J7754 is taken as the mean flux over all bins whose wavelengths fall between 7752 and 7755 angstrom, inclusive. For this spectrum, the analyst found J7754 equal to 8.0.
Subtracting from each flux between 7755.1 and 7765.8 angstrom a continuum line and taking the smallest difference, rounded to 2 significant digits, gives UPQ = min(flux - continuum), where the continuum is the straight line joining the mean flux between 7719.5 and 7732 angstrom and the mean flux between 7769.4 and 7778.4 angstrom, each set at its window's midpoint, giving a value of -0.32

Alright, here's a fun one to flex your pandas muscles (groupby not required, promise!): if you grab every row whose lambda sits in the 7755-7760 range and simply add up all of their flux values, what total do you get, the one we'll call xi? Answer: 24.0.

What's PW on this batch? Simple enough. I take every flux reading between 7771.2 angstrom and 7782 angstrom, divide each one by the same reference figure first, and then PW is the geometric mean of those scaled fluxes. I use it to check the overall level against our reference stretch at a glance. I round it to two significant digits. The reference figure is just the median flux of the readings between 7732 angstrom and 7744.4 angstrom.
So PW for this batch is 0.92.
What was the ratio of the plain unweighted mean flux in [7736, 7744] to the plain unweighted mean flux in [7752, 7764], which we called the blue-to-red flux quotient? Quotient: 1.03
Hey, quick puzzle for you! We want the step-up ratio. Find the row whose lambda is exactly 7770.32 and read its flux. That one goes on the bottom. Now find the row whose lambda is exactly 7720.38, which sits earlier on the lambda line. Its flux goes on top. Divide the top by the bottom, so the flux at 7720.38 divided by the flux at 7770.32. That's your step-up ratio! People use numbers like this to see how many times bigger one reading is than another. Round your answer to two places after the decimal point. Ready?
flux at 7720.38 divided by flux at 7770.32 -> 1.01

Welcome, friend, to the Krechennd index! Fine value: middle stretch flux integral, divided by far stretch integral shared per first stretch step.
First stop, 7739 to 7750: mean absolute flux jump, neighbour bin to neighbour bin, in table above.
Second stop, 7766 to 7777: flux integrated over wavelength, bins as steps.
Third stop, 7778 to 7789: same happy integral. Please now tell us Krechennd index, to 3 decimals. 0.443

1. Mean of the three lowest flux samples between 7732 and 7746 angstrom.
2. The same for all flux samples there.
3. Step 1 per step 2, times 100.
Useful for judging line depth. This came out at 97.6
